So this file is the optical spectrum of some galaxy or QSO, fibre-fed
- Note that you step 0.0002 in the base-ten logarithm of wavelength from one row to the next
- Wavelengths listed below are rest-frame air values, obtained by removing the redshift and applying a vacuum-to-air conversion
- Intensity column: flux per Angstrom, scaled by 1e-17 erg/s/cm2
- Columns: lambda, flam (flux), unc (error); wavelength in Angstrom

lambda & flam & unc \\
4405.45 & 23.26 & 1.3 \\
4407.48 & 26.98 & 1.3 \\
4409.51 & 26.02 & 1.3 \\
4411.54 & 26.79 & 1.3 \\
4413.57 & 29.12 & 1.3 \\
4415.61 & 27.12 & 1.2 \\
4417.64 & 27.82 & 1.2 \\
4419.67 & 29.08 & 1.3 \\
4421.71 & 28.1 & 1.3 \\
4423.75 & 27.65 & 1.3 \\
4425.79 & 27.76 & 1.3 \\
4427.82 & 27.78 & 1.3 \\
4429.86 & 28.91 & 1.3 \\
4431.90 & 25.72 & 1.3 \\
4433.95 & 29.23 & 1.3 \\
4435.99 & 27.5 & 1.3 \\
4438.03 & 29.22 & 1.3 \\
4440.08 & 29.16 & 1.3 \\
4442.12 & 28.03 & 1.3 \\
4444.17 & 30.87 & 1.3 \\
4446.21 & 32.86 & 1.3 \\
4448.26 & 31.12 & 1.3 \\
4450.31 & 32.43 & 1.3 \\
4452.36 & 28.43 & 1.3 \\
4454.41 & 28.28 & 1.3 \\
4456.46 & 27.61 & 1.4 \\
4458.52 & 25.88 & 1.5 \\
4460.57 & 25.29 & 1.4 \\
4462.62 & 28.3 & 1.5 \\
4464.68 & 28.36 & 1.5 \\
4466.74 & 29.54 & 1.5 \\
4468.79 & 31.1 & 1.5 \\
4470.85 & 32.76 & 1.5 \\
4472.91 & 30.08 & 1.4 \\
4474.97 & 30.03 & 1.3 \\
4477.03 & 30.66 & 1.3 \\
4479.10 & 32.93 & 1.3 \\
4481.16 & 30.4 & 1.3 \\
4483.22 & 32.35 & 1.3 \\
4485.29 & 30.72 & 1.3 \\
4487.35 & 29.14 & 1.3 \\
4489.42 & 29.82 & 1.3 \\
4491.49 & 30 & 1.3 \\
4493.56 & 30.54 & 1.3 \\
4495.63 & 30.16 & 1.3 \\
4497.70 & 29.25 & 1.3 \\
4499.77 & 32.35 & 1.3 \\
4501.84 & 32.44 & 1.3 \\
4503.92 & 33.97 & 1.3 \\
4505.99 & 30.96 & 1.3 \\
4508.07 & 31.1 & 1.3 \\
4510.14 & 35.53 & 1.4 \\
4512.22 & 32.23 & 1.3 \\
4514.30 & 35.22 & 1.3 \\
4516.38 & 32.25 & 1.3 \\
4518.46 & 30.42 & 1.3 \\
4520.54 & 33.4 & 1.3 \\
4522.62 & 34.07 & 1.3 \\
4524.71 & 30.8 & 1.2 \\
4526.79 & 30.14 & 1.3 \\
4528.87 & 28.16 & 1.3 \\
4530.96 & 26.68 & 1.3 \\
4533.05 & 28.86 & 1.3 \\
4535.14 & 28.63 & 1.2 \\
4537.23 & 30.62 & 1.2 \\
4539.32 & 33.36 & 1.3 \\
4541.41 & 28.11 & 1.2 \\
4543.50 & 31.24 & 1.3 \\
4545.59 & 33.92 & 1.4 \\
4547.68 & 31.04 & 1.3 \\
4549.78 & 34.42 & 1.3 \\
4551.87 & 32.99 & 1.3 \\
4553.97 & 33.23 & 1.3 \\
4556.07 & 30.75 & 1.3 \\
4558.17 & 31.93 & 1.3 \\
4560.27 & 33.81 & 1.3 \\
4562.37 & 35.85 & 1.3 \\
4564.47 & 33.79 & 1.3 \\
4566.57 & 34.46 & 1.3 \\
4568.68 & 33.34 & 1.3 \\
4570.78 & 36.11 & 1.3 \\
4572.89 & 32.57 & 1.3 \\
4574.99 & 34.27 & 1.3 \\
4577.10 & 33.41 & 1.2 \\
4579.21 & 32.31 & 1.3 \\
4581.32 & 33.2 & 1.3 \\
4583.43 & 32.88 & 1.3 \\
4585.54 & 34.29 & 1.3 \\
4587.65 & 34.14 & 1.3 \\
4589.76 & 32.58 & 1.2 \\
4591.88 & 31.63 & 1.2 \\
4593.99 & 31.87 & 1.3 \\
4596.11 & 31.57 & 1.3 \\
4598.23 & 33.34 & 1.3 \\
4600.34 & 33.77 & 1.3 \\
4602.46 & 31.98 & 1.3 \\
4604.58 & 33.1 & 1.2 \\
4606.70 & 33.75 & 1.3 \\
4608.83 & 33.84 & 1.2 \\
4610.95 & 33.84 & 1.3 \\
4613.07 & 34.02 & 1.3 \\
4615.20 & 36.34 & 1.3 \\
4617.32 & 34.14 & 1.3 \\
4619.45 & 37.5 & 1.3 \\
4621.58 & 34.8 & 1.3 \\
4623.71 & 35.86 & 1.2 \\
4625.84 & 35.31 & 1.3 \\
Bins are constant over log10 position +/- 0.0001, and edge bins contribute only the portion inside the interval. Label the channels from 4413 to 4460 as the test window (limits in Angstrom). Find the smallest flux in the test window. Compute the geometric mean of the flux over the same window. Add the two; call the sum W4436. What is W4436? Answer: 54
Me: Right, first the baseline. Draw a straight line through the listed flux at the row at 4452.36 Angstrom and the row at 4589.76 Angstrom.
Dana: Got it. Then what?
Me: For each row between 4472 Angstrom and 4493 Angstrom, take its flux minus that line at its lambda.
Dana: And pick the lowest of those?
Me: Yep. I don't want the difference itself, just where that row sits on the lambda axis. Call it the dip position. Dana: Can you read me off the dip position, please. 4487.35 Angstrom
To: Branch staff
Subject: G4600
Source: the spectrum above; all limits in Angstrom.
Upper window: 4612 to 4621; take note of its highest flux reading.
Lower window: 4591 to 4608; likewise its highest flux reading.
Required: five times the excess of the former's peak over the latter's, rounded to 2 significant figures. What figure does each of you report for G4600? 19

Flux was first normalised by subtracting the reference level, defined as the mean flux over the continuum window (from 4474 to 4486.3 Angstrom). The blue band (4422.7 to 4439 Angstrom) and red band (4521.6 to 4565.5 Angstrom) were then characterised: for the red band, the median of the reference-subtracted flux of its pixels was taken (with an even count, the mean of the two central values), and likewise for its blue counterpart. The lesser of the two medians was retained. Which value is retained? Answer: -3.4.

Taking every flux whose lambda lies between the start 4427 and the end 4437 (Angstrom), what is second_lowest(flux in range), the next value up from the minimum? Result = 27.5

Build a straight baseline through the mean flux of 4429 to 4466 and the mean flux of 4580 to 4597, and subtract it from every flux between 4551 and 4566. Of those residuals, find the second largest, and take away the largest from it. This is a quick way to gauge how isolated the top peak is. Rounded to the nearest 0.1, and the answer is -2.0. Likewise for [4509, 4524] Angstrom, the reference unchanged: -0.4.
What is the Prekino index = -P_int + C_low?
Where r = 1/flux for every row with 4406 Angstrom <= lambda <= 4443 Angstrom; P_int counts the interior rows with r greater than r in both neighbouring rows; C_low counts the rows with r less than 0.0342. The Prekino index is -5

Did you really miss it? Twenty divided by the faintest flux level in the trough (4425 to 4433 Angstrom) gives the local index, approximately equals 0.78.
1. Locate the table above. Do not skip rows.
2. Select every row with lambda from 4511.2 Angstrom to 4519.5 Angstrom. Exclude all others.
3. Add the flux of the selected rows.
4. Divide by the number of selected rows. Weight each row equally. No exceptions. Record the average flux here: 32.5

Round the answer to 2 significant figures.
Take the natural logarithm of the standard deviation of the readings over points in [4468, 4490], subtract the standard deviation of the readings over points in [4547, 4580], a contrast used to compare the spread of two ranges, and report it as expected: -1.3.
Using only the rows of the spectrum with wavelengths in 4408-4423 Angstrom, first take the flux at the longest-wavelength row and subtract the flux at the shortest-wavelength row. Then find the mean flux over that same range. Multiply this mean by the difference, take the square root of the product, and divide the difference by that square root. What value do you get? 0.274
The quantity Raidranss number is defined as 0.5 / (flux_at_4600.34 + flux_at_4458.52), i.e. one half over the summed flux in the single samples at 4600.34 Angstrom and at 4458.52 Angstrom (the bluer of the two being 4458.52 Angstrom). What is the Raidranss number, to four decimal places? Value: 0.0084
